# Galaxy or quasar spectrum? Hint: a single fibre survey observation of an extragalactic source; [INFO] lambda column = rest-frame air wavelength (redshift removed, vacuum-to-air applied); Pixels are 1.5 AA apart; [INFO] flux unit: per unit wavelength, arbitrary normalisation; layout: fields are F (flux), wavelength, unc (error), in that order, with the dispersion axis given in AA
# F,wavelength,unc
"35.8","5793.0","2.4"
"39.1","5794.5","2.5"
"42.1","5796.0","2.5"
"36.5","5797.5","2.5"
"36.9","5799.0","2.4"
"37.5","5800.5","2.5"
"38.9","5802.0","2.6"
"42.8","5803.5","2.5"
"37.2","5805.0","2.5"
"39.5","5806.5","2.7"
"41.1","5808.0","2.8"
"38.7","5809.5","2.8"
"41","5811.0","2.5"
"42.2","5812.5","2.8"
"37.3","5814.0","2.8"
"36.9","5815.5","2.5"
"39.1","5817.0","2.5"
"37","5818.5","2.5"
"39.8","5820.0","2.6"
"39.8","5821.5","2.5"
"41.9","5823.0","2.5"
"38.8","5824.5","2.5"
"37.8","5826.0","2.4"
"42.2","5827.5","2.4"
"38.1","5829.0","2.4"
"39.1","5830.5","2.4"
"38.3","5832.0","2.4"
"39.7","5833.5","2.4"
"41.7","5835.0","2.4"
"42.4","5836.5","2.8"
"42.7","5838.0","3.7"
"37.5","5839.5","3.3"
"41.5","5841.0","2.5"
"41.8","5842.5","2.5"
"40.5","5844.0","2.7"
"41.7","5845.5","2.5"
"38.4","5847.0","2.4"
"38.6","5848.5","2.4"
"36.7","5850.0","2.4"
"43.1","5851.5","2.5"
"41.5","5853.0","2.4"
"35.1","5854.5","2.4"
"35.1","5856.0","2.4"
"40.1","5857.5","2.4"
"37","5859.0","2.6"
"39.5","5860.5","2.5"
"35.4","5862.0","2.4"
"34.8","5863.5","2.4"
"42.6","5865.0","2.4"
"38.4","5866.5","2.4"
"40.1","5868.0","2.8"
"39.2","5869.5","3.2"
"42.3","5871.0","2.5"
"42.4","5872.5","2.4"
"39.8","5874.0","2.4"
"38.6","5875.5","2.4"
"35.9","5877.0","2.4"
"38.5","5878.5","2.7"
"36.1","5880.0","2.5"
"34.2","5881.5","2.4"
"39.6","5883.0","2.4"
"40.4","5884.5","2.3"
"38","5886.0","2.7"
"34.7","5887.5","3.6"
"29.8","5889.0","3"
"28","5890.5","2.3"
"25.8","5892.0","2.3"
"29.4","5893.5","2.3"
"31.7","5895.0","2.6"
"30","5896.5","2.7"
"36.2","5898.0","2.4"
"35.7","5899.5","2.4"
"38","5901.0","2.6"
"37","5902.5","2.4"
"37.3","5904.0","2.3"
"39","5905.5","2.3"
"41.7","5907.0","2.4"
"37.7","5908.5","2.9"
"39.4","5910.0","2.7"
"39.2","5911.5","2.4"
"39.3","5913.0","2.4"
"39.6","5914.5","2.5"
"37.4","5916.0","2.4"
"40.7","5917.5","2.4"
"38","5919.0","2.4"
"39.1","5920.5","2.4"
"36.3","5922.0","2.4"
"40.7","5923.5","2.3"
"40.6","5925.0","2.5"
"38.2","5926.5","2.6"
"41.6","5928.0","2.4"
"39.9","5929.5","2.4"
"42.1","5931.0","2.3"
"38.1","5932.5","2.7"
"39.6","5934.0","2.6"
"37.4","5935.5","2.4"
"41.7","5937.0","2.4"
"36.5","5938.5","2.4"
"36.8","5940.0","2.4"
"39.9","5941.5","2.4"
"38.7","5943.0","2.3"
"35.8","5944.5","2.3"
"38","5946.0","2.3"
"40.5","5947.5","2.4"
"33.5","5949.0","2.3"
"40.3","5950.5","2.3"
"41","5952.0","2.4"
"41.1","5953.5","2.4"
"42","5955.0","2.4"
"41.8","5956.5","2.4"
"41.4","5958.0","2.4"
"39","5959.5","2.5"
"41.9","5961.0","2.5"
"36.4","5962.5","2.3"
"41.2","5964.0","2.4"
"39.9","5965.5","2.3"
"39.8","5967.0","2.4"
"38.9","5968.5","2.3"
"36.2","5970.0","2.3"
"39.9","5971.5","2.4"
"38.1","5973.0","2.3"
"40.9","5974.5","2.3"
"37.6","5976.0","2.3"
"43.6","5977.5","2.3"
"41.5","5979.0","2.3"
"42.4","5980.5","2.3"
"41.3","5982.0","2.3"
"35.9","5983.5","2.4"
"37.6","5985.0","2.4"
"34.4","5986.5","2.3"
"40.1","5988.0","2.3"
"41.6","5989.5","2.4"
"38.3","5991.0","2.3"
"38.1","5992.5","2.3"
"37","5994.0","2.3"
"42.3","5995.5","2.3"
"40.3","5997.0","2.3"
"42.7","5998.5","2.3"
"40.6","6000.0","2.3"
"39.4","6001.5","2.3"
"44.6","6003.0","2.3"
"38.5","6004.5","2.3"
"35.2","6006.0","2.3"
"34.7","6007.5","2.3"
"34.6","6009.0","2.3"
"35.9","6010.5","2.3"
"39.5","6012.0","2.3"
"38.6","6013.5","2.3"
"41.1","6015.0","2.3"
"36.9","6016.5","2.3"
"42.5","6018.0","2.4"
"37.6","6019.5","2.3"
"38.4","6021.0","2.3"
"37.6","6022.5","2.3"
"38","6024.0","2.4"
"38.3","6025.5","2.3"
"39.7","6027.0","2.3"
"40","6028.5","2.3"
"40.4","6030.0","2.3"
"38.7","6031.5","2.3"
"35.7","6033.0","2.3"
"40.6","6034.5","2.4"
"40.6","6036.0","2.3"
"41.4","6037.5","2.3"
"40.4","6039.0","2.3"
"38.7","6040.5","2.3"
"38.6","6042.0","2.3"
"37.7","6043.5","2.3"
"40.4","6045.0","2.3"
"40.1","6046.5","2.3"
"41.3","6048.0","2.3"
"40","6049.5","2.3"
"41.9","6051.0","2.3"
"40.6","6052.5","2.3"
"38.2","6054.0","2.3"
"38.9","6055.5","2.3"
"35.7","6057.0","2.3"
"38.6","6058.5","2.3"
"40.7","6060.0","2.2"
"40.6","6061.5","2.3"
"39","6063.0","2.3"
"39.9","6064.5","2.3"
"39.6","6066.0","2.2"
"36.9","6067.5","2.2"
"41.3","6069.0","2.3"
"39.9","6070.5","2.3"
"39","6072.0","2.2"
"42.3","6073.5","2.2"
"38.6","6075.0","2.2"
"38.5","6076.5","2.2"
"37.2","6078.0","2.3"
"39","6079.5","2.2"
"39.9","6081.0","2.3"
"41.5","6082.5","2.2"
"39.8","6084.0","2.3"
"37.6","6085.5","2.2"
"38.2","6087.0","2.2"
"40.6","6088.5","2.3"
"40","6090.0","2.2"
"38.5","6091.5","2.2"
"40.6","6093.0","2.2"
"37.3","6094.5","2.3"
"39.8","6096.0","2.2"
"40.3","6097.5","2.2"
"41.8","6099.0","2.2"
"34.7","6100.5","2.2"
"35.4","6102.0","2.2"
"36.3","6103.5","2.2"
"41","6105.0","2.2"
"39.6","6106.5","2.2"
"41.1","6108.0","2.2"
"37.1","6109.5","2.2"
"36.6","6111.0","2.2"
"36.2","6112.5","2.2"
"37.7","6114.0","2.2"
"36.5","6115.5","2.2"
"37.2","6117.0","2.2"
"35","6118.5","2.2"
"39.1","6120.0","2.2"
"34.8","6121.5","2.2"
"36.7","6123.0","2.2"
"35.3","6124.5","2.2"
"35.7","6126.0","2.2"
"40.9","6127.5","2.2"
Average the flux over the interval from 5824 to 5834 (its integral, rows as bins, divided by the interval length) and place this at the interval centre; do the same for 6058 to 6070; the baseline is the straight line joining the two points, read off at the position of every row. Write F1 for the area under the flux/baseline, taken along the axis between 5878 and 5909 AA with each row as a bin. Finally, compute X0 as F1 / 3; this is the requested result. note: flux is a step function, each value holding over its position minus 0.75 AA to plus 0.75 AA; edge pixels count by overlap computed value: 9.2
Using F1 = 27.7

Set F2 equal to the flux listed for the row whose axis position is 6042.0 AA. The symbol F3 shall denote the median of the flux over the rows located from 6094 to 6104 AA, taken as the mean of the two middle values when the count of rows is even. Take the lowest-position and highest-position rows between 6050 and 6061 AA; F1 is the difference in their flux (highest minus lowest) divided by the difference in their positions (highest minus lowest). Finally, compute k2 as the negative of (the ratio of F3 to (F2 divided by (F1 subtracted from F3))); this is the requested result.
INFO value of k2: -36.2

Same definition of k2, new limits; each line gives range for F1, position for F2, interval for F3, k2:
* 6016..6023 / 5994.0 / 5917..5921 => -41.2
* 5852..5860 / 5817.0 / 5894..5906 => -35.0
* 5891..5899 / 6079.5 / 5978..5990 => -40.7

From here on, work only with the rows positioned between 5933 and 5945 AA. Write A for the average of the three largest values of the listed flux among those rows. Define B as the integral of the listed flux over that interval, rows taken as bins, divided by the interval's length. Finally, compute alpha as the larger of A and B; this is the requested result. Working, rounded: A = 40.4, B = 38.3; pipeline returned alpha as 40.4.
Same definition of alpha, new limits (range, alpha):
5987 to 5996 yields 41.3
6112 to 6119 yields 37.1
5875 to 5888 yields 39.5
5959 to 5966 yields 41.0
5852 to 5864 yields 40.4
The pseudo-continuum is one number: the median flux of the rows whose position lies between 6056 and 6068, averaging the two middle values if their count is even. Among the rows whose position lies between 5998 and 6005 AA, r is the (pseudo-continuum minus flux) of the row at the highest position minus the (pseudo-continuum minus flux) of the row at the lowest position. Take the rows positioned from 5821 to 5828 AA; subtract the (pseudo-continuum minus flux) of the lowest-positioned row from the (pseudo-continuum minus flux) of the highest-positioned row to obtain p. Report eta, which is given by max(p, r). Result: 4.2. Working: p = -2.4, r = 4.2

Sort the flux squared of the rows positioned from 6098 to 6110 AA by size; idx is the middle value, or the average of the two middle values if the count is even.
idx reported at 1472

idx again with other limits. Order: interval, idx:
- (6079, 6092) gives 1584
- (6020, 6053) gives 1600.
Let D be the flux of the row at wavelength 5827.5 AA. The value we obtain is 42.2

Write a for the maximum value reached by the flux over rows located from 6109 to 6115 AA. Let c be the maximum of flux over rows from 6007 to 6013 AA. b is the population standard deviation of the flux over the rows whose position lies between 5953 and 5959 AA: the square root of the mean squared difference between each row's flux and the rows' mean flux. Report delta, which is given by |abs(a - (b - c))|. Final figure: 77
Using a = 37.7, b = 0.3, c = 39.5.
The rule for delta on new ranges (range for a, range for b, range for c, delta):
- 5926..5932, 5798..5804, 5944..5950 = 80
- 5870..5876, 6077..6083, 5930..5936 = 83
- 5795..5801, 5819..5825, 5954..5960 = 83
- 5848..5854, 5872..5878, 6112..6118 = 78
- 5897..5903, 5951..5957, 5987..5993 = 79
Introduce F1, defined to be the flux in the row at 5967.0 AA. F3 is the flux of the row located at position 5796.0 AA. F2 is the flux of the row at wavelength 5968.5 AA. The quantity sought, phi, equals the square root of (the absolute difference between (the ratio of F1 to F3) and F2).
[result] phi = 6.2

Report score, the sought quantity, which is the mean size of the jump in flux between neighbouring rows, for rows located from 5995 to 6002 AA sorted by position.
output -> 1.9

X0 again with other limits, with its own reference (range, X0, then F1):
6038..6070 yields 10.6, 31.9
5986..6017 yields 10.2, 30.5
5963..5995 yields 10.6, 31.9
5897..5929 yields 10.5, 31.5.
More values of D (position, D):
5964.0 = 41.2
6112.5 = 36.2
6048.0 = 41.3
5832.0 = 38.3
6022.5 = 37.6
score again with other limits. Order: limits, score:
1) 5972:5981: 3.0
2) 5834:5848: 2.0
